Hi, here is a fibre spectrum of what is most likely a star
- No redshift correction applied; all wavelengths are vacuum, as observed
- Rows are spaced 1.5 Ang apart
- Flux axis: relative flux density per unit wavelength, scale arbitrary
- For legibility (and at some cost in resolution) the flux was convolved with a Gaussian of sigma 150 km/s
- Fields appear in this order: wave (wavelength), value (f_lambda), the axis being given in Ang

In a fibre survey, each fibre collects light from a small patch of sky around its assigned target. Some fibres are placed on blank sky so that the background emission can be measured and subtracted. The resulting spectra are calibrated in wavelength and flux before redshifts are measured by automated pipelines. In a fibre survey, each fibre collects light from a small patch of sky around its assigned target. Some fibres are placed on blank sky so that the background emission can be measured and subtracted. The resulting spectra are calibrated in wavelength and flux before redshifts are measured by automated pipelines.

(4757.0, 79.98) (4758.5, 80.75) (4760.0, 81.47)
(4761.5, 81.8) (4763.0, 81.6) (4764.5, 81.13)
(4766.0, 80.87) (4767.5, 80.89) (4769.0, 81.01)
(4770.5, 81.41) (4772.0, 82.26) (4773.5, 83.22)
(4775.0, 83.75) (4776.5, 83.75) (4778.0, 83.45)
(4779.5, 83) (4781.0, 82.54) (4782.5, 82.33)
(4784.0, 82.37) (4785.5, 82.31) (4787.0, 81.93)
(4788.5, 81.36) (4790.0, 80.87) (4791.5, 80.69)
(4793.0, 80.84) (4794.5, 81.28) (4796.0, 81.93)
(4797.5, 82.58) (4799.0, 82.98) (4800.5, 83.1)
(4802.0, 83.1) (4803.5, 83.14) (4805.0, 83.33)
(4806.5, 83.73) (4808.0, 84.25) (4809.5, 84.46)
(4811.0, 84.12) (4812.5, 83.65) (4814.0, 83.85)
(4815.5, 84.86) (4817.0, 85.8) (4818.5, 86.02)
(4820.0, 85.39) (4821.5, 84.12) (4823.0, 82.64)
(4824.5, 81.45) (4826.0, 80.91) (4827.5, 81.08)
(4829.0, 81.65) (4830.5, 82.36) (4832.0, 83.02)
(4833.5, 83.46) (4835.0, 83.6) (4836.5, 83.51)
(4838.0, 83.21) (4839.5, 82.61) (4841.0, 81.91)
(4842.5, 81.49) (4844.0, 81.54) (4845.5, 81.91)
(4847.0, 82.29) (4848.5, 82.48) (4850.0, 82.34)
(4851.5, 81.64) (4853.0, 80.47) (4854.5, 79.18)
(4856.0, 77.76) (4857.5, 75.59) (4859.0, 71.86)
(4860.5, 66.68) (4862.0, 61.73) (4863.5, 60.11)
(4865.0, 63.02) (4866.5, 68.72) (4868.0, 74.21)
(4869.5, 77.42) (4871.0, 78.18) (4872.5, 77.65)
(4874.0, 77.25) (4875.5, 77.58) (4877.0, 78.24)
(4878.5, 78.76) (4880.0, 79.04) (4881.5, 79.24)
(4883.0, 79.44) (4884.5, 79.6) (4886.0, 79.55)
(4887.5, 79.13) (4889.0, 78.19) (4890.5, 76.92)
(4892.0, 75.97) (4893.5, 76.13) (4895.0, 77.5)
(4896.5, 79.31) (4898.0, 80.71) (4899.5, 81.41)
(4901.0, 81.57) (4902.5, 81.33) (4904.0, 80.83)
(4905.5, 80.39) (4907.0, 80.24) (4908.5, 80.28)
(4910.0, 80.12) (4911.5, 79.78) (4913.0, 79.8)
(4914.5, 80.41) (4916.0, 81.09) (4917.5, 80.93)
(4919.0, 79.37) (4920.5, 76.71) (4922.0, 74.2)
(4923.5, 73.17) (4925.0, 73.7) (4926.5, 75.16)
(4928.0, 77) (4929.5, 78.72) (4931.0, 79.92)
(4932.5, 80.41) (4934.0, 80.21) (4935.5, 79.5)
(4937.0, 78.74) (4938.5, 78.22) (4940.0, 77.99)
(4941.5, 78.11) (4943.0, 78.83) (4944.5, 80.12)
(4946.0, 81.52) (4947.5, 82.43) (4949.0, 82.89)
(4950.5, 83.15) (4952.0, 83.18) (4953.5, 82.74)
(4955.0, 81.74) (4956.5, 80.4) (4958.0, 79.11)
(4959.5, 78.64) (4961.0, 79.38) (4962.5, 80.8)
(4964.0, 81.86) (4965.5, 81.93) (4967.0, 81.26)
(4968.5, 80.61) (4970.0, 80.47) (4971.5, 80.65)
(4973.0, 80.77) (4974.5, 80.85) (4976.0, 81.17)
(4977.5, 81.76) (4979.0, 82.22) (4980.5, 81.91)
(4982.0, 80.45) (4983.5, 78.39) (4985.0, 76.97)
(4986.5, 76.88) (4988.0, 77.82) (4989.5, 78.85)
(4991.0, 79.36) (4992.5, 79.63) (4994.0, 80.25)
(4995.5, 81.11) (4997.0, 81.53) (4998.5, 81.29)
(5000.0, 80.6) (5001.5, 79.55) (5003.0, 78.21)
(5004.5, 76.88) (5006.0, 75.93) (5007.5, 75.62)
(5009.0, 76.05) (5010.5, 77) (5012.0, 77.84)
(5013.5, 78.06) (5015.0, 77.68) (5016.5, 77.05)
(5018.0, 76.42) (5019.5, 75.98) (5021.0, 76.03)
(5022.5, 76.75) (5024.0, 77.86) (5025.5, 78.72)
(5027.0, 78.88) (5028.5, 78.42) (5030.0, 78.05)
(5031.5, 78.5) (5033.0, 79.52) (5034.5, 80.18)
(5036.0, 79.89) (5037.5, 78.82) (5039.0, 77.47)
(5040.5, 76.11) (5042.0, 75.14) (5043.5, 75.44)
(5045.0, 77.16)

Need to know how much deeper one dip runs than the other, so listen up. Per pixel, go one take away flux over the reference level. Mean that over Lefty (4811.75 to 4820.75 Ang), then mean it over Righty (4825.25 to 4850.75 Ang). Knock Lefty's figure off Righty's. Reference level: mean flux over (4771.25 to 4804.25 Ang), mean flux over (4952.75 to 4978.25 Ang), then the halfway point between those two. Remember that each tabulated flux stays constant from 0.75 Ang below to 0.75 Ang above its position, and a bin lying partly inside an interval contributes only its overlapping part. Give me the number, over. 0.03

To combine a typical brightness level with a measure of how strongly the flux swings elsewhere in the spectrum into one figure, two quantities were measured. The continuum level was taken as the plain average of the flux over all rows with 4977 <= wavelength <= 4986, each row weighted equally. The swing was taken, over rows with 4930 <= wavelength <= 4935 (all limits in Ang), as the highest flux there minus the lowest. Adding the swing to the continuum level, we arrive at 81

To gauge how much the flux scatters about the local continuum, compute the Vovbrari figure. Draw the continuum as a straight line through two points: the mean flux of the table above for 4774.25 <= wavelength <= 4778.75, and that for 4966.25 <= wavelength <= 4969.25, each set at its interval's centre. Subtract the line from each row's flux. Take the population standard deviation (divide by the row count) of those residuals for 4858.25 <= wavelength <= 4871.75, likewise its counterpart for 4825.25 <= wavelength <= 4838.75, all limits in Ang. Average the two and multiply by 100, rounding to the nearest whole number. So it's 373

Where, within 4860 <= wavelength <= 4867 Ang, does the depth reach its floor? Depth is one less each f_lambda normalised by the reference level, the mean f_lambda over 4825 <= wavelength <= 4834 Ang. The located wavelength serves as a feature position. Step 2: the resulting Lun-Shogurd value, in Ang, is 4866.5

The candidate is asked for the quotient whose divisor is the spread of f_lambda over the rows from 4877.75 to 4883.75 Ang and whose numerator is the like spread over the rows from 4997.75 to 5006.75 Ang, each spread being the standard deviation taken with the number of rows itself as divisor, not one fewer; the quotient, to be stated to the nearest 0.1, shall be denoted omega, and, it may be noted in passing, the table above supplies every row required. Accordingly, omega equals 7.7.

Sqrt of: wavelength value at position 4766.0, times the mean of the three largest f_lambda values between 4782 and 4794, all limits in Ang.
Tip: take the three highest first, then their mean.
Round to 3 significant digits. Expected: 81.6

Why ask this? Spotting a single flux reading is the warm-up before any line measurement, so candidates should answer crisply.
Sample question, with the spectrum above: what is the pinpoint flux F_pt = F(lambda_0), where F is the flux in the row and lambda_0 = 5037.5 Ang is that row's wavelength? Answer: 78.82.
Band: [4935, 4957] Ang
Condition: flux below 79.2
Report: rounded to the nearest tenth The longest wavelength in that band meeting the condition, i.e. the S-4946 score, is 4943.0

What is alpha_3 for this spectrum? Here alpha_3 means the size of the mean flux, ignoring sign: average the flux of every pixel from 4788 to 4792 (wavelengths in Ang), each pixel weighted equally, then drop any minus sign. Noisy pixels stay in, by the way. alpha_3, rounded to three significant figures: 81.0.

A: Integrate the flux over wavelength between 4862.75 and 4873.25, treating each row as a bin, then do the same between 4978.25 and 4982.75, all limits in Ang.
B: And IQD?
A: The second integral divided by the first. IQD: 0.49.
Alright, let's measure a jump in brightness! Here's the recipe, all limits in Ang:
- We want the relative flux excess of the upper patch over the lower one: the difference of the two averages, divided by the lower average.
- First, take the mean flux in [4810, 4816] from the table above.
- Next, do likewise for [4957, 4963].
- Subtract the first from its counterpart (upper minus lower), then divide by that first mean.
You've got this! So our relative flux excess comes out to -0.06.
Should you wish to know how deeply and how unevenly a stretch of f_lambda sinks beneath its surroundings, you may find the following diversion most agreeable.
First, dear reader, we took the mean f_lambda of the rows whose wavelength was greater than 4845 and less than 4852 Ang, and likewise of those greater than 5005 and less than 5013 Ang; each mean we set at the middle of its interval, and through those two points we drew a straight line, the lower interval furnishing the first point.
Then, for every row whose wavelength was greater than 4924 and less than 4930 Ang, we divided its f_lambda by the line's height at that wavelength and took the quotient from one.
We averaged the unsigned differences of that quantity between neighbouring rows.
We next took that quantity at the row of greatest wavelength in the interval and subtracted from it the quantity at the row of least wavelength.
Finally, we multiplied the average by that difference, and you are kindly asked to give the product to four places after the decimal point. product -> -0.0014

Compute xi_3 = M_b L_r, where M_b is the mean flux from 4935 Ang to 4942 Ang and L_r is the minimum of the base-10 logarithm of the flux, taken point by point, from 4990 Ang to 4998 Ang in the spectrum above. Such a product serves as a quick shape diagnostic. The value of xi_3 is 149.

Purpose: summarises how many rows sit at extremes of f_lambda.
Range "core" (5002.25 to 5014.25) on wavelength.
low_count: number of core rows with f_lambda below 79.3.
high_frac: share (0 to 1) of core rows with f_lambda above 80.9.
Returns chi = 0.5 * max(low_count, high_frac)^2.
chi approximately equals 32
